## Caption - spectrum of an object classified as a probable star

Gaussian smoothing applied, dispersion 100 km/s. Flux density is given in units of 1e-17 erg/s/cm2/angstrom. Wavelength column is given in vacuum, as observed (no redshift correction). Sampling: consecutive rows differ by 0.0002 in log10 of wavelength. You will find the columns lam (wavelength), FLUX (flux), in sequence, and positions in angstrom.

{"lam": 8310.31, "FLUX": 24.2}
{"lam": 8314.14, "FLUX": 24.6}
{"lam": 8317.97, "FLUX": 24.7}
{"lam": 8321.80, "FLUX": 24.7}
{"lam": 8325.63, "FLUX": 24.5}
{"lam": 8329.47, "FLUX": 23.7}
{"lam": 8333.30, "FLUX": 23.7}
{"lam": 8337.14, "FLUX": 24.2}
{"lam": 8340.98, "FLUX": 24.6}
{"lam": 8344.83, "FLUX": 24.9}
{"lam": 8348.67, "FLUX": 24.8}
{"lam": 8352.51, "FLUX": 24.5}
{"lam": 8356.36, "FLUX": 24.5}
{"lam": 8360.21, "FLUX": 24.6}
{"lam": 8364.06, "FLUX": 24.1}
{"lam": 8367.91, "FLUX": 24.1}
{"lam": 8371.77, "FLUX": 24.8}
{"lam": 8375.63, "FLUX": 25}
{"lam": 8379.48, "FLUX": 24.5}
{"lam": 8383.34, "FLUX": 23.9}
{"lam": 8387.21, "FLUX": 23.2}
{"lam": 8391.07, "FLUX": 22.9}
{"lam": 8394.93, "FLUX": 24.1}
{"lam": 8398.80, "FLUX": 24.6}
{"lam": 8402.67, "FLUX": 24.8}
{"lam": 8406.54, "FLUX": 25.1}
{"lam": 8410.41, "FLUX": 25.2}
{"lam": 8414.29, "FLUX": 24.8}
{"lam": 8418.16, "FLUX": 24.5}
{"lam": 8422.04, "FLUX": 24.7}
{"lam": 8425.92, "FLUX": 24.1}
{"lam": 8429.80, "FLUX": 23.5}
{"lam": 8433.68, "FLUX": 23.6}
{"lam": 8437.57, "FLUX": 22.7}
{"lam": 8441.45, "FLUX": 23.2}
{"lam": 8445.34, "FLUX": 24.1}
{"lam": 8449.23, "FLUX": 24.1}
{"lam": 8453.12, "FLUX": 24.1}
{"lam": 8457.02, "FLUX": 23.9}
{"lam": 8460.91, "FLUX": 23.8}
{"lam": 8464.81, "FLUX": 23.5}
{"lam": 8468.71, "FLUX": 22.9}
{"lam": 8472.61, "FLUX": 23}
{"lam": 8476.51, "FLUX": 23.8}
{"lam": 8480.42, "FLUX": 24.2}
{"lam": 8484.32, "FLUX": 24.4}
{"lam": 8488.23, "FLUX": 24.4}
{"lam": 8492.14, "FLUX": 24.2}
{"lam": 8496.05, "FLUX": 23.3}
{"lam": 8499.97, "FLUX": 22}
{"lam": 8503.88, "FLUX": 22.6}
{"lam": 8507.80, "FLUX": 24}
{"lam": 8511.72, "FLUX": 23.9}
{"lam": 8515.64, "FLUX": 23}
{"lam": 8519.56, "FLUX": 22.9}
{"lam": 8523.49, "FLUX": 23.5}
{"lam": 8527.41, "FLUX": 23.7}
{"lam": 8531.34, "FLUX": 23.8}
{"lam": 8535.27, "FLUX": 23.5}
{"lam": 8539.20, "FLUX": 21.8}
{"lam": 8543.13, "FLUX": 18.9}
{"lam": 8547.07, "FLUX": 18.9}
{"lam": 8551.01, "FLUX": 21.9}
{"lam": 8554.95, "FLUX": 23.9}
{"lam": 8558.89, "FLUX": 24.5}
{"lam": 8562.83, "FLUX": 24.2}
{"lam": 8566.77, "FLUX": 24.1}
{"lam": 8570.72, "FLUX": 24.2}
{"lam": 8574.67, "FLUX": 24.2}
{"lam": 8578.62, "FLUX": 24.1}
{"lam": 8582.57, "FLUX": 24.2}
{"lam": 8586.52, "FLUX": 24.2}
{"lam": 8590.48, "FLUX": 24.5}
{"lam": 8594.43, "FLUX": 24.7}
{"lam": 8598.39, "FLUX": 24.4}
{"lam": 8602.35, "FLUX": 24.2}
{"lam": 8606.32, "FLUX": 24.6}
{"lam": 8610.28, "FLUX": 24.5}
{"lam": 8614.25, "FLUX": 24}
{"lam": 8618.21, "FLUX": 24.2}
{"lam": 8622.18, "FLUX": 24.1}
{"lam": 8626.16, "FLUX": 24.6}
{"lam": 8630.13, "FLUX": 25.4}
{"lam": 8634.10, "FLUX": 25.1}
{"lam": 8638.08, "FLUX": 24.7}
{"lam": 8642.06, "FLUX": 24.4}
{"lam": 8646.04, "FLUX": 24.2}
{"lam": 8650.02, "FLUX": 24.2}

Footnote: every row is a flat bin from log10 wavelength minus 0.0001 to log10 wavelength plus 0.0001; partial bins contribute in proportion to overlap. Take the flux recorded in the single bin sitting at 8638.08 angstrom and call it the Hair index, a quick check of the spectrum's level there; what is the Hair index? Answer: 24.7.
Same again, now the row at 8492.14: 24.2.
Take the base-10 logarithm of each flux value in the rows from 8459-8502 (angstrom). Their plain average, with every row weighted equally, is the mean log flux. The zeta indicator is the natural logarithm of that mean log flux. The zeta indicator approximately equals 0.317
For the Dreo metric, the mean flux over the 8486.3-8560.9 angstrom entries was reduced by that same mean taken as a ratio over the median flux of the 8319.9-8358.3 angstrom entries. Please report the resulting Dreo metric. 21.9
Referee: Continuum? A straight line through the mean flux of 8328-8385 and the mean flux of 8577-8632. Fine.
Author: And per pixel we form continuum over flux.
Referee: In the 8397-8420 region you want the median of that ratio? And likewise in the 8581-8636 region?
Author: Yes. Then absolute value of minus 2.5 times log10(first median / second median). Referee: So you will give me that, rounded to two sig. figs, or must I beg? 0.016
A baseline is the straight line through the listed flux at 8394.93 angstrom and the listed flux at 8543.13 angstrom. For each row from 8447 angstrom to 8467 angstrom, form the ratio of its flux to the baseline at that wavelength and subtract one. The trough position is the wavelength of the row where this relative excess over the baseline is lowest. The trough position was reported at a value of 8464.81 angstrom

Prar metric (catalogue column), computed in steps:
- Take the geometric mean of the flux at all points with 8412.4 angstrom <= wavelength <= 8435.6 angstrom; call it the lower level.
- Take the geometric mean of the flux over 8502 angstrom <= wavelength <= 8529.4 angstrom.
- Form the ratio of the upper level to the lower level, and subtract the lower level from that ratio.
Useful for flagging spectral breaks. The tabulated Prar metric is -23.2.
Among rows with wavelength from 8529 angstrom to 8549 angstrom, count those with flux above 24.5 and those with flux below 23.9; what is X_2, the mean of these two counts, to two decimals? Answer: 2.50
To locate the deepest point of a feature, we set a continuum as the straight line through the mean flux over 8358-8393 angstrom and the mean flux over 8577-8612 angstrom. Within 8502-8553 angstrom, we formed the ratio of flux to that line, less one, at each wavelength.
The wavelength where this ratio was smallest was 8547.07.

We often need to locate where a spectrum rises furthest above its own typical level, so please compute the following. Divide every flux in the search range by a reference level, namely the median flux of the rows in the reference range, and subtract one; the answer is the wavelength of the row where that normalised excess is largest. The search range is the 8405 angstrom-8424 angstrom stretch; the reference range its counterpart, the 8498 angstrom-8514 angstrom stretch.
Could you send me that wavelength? 8410.41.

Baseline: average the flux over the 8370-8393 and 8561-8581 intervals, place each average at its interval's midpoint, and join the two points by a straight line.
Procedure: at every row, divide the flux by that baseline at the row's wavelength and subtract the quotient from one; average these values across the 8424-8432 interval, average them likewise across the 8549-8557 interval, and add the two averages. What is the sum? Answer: 0.06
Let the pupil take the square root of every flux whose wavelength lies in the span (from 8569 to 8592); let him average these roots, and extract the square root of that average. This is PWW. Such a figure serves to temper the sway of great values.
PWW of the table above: 2.22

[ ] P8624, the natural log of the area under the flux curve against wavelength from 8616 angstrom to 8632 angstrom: 5.97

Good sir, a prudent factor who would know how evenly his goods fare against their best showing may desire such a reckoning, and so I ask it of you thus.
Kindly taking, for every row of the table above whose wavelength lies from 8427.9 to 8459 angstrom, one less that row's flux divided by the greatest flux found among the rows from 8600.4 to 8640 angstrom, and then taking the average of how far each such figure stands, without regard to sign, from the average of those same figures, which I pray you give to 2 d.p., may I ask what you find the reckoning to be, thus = 0.02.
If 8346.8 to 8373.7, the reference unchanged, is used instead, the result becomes 0.01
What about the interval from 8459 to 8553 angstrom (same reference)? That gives 0.04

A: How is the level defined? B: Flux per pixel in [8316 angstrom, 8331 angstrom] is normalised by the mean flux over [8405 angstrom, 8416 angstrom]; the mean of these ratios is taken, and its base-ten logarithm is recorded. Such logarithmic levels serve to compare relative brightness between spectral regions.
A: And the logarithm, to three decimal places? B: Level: -0.011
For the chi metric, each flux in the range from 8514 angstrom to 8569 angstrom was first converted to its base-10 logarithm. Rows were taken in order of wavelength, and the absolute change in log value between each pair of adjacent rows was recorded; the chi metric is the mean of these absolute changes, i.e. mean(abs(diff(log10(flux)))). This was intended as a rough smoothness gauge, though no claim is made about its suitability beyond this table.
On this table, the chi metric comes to 0.0184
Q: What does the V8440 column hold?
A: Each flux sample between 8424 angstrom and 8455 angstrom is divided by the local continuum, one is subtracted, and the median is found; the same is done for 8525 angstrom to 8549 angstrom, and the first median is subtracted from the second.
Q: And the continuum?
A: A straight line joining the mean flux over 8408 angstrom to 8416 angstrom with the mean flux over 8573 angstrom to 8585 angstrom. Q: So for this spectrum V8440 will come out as -0.028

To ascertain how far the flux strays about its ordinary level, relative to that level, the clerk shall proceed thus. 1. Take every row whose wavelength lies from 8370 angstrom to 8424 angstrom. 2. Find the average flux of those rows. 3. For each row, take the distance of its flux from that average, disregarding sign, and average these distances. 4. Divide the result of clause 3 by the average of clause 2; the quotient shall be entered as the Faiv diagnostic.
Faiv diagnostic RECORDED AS 0.021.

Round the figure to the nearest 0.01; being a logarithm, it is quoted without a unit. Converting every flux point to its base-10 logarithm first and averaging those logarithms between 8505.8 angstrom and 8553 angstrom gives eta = 1.35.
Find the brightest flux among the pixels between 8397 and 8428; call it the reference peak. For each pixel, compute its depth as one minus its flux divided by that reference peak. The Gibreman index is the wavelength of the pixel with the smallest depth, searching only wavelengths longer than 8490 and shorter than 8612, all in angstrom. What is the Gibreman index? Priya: 8594.43 angstrom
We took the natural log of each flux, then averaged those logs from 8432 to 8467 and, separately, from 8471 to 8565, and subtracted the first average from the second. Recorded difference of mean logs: -0.026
